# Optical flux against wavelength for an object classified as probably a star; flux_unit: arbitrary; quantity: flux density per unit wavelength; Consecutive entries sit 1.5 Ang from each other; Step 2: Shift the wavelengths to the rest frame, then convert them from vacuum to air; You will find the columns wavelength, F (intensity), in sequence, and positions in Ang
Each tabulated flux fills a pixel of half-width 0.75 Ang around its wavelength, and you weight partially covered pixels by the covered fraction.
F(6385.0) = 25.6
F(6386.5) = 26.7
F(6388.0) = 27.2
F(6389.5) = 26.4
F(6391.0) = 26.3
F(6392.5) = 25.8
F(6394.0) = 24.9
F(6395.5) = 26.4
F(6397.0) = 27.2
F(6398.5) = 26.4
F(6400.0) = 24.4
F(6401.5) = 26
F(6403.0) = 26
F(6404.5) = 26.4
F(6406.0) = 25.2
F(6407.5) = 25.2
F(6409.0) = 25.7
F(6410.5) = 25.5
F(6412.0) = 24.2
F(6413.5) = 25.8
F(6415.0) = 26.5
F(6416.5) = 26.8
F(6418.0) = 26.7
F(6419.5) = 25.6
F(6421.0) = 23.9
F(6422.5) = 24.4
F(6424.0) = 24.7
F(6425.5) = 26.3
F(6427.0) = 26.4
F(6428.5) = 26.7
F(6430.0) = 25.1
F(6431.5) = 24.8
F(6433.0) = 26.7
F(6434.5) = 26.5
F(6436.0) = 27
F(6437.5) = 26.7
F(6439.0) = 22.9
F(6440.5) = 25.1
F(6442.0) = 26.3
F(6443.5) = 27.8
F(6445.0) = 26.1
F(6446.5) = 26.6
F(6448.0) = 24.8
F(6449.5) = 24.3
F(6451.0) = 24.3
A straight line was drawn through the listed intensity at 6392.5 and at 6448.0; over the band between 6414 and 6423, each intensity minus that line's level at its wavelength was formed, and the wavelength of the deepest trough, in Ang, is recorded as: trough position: 6421.0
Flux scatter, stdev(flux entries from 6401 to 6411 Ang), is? 0.4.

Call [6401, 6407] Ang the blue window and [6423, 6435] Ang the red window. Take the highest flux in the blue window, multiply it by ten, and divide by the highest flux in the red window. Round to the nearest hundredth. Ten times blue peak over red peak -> 9.89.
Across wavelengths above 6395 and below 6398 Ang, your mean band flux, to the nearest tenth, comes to 26.8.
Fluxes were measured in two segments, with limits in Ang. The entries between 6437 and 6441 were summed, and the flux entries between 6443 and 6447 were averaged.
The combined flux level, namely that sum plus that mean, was 101.5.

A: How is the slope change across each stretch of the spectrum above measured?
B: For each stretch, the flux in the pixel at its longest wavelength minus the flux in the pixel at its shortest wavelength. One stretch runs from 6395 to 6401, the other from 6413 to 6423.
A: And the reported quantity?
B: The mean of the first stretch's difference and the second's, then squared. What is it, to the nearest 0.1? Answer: 2.9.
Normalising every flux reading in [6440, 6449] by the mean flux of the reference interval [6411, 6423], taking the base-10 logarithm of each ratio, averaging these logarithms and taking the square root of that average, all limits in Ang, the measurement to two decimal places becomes 0.10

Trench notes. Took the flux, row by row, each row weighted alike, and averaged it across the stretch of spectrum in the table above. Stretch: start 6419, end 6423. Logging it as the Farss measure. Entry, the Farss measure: 24.6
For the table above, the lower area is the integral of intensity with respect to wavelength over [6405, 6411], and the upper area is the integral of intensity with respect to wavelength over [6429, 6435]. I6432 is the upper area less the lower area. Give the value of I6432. 2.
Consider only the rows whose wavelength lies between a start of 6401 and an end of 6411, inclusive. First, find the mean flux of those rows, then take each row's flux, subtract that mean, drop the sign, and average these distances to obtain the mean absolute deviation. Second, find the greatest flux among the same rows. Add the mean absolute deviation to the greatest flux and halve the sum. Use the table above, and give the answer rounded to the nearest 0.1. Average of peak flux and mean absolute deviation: 13.4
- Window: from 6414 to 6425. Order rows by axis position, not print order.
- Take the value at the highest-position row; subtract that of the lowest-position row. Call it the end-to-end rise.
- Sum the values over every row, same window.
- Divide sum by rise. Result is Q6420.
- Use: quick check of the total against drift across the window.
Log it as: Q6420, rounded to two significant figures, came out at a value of -99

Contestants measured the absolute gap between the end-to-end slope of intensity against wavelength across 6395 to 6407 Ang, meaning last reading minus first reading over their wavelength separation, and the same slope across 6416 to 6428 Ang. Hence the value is 0.076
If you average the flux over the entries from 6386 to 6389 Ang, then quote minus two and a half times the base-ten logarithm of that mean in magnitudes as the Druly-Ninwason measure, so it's -3.58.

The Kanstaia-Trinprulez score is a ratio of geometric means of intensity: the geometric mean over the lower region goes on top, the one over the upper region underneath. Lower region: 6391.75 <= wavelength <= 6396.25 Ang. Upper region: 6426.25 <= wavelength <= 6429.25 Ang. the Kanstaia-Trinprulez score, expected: 0.97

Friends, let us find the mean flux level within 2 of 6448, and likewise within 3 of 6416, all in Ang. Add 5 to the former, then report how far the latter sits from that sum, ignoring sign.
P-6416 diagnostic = 3.8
